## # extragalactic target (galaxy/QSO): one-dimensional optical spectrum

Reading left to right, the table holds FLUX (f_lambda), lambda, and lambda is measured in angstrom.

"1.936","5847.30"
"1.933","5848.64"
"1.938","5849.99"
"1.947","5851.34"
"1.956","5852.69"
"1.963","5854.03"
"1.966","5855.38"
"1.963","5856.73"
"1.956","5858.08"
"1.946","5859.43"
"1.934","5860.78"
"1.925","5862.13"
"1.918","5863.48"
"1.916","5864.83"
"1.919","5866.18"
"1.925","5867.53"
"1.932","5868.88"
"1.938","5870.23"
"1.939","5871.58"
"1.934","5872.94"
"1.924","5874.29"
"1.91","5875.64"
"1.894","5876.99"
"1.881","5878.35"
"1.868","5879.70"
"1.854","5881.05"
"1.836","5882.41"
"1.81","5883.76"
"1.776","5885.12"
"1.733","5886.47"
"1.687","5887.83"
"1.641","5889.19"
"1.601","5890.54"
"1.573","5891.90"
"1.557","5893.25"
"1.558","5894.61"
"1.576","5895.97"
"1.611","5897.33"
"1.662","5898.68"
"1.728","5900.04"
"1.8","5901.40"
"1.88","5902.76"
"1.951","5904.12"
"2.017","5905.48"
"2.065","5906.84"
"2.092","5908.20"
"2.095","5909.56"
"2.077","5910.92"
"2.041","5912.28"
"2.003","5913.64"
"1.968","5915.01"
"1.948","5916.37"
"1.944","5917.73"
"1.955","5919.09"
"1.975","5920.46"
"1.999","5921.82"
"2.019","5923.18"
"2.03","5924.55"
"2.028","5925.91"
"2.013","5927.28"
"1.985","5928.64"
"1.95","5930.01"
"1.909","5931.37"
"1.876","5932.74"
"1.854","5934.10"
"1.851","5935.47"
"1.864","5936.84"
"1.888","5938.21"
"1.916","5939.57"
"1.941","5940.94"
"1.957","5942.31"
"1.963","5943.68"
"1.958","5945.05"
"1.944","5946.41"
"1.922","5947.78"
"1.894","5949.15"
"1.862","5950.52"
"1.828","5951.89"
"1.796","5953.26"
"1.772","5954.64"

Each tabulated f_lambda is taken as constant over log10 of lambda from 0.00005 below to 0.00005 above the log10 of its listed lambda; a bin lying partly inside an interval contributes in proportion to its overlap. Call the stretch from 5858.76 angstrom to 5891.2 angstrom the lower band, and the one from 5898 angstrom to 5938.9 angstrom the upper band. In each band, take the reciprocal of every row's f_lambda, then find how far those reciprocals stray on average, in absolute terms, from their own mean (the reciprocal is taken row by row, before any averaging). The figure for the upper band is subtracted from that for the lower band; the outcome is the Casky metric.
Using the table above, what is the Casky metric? 0.00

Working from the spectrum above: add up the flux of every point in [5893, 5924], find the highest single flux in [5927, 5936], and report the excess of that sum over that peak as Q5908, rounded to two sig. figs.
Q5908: 42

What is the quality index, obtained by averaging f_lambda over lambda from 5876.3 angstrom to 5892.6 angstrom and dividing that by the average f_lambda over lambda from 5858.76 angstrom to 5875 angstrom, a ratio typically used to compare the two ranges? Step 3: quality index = 0.91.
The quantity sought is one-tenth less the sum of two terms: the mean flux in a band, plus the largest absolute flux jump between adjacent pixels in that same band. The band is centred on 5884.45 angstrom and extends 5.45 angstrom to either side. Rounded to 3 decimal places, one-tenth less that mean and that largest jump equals -1.722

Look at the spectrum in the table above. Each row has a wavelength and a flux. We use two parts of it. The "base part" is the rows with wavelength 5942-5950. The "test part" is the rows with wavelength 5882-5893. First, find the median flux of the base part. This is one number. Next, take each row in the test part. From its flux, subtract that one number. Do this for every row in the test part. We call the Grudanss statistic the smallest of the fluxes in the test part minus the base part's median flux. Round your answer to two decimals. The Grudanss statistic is -0.38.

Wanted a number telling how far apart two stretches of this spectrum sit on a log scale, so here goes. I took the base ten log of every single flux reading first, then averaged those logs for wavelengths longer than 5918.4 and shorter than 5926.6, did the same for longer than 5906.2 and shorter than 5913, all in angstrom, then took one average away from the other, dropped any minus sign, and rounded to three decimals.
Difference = 0.016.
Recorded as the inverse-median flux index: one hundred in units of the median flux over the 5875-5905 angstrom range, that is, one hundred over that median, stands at 57.0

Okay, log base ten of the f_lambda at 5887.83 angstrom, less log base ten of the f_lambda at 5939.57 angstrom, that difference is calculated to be -0.06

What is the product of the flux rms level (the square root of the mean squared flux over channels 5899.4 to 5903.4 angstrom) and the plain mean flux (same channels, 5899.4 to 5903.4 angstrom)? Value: 3.25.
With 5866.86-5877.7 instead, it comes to 3.70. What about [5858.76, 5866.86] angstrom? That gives 3.71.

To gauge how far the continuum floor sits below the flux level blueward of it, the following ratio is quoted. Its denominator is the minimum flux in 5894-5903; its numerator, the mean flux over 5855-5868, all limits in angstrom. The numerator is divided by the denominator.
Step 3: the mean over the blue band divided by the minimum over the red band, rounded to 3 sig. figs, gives 1.24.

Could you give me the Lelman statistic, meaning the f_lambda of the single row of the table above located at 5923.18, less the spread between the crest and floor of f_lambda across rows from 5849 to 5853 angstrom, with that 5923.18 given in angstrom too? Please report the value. 2.00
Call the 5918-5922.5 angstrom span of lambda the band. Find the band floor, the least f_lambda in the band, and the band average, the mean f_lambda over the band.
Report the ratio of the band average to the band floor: 1.01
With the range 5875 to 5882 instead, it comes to 1.01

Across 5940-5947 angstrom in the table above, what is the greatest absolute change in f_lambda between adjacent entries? 0.02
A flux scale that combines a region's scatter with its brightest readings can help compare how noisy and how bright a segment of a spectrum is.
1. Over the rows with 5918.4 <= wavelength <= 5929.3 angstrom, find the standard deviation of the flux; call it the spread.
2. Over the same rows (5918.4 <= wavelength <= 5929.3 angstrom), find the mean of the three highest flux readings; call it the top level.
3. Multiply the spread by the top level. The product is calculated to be 0.05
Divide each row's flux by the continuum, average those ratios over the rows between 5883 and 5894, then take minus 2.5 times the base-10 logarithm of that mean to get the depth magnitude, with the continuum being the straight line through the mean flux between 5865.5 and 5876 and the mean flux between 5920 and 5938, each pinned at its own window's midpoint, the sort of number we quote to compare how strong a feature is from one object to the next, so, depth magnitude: 0.16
